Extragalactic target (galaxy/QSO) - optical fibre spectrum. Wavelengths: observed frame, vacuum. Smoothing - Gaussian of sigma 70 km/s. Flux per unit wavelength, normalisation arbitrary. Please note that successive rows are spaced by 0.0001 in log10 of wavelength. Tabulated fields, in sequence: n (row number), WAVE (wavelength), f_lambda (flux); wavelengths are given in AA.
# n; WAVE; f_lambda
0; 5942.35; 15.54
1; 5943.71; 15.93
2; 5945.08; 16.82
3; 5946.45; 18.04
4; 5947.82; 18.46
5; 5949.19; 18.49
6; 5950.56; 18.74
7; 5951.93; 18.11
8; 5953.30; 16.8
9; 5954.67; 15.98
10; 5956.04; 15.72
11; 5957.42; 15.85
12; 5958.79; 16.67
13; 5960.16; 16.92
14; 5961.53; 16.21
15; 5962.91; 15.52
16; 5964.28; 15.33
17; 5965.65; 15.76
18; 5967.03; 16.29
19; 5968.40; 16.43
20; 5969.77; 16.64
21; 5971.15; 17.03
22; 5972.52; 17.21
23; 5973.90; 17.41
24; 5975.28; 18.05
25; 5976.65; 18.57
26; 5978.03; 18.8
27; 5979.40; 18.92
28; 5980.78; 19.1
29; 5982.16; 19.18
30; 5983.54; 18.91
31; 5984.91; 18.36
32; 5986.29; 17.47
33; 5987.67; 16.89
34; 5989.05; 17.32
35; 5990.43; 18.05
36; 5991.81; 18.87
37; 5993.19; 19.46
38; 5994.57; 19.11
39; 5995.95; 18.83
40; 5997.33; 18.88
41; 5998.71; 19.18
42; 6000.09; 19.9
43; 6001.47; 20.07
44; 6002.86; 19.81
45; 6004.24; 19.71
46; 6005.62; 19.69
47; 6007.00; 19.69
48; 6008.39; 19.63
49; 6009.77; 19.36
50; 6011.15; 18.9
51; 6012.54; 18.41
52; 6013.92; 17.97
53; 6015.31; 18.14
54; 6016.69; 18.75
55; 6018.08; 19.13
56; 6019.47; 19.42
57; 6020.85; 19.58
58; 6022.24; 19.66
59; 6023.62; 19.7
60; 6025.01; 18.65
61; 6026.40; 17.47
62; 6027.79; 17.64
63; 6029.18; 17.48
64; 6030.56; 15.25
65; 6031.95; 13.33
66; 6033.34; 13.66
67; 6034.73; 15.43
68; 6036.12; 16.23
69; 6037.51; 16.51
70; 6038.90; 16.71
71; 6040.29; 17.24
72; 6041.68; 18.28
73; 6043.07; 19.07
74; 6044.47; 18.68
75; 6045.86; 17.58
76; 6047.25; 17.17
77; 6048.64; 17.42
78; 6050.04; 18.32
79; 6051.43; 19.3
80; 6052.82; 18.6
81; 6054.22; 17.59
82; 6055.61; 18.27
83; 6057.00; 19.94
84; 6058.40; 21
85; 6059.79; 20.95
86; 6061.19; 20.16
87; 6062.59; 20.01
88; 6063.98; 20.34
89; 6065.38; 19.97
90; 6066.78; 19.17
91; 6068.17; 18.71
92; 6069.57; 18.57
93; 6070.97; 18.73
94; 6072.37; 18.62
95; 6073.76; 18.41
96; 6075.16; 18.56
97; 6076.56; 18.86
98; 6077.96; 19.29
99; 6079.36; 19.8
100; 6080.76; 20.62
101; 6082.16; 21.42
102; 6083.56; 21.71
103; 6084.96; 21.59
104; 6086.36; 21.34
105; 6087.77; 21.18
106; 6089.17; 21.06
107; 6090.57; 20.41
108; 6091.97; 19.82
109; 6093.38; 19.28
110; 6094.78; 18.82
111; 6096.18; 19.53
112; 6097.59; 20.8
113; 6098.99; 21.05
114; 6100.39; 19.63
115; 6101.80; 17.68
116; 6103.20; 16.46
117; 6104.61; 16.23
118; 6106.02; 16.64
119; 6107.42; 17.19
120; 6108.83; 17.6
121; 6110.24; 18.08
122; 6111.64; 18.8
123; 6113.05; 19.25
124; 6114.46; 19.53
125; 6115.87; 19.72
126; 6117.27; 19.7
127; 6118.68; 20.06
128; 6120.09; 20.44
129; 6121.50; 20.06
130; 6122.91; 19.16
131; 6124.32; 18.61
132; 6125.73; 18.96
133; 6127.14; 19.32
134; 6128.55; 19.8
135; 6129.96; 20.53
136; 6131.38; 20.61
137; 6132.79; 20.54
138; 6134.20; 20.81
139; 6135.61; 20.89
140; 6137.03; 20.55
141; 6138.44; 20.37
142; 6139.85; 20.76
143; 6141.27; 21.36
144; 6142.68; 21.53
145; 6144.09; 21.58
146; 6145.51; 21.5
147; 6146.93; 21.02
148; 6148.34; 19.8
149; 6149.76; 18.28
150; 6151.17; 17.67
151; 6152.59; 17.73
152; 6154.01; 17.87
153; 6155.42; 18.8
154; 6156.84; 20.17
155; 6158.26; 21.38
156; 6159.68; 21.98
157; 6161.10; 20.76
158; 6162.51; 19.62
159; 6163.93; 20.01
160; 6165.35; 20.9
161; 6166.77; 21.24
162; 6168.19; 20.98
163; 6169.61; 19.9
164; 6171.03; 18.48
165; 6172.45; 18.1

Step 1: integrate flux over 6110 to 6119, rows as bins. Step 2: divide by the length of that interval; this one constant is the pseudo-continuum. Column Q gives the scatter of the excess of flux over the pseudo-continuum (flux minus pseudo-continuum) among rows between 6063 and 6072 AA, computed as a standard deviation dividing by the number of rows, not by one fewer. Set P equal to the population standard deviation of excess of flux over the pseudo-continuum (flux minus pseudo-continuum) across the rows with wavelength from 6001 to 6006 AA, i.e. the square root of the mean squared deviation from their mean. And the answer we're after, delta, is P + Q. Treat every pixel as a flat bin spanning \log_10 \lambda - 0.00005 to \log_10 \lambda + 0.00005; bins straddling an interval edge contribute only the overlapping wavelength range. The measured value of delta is 0.8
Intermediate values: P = 0.2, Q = 0.7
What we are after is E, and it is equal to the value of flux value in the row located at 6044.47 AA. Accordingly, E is 18.68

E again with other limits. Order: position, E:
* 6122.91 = 19.16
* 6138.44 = 20.37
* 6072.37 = 18.62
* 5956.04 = 15.72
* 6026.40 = 17.47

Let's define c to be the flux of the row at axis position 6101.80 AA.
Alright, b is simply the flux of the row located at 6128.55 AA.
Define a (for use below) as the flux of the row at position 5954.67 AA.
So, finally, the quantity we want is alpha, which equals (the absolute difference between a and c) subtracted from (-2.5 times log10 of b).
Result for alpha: -4.9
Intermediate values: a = 15.98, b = 19.8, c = 17.68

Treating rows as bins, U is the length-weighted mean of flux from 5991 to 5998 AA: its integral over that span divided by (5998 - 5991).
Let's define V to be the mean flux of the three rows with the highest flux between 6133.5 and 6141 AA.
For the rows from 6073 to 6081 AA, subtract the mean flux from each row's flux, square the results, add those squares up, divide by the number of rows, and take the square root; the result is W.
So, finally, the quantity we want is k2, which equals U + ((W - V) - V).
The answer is -21.9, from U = 19.0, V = 20.8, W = 0.8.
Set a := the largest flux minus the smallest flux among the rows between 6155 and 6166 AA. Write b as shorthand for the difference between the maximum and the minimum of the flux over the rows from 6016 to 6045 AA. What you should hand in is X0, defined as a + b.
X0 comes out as 10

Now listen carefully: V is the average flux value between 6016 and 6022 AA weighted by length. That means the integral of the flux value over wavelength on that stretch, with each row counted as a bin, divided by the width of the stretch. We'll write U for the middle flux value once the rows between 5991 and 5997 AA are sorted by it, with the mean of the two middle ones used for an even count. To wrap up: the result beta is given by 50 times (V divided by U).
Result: 51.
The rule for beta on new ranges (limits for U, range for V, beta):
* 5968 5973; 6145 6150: 60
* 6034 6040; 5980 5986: 57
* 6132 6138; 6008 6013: 46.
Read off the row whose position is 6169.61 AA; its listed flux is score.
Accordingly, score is 19.9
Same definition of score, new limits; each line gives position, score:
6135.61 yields 20.89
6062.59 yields 20.01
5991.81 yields 18.87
